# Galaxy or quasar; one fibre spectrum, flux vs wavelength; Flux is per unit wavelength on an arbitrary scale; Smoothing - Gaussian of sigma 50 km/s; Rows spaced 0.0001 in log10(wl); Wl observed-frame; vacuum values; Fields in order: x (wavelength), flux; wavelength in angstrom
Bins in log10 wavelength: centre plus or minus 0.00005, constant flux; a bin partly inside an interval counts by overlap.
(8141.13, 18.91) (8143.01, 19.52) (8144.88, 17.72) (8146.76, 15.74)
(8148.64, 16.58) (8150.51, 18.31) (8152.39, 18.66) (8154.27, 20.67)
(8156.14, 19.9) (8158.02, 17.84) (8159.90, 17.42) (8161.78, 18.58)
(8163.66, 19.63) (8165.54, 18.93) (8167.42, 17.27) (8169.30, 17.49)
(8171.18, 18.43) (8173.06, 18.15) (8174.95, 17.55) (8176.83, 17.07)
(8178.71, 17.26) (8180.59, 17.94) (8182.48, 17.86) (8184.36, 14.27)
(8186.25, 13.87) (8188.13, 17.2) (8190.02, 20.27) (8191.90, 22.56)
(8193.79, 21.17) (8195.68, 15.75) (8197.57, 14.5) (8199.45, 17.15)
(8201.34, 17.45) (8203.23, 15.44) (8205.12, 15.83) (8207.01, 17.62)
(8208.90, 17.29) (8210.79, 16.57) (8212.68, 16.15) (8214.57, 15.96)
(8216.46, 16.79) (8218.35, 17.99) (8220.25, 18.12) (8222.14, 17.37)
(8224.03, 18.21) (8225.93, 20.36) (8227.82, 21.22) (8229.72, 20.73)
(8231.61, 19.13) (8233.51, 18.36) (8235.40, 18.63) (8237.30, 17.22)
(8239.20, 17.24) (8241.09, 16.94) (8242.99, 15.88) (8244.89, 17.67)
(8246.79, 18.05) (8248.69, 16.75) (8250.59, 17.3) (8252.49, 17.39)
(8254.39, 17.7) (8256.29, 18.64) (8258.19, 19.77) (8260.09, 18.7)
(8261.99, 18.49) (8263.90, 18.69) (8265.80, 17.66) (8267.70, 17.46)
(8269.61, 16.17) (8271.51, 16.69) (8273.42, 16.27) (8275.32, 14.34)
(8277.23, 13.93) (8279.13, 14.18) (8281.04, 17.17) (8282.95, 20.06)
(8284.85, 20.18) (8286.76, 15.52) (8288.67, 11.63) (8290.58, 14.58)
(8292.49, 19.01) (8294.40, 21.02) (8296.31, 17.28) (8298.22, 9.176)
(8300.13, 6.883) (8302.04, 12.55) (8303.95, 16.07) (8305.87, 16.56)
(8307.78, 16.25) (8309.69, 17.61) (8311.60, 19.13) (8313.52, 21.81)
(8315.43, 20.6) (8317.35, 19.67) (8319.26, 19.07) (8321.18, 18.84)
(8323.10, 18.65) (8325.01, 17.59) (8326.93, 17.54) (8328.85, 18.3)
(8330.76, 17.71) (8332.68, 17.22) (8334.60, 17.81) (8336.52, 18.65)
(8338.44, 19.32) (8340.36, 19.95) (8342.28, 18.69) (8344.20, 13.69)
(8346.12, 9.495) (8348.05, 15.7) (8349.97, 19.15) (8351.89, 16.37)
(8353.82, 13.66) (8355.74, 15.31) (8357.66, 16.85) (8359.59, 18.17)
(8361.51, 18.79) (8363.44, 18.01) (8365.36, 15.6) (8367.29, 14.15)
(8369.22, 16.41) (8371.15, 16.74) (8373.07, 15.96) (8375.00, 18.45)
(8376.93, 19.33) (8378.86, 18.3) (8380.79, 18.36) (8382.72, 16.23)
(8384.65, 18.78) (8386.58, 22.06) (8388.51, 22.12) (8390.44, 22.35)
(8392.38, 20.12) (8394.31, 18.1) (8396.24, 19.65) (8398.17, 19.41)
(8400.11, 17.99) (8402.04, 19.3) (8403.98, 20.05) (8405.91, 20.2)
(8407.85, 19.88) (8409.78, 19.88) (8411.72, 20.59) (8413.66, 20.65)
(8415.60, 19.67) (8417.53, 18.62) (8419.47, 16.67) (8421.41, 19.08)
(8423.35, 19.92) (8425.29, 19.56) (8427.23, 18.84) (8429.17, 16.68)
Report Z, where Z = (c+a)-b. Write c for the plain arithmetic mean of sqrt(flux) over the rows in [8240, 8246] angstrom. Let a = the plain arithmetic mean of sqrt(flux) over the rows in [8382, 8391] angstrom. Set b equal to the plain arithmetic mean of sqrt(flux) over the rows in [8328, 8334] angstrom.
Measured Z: 4.39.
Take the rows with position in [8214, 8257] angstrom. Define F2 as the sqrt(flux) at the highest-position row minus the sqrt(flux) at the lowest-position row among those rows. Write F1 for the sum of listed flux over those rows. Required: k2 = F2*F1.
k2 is 133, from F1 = 414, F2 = 0.3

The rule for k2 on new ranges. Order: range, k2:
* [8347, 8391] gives 311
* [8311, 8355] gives -277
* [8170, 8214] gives -109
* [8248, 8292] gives -107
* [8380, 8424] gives 80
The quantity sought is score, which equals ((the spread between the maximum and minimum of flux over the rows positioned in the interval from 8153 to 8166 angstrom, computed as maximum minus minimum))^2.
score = 11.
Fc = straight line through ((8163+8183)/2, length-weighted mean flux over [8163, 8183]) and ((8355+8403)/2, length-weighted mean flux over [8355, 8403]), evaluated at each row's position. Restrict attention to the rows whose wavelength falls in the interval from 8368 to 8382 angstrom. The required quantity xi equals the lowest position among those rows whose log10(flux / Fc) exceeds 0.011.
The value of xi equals 8376.93 angstrom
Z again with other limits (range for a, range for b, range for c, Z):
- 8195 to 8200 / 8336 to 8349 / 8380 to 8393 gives 4.40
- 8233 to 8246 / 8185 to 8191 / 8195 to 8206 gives 4.05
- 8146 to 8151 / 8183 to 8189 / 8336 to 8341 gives 4.62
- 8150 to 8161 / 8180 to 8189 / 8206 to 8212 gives 4.45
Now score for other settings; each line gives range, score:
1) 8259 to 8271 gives 6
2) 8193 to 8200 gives 44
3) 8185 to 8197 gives 76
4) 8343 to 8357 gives 93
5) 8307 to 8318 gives 31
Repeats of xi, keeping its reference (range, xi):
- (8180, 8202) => 8190.02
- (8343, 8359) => 8349.97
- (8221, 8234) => 8225.93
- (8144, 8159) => 8152.39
